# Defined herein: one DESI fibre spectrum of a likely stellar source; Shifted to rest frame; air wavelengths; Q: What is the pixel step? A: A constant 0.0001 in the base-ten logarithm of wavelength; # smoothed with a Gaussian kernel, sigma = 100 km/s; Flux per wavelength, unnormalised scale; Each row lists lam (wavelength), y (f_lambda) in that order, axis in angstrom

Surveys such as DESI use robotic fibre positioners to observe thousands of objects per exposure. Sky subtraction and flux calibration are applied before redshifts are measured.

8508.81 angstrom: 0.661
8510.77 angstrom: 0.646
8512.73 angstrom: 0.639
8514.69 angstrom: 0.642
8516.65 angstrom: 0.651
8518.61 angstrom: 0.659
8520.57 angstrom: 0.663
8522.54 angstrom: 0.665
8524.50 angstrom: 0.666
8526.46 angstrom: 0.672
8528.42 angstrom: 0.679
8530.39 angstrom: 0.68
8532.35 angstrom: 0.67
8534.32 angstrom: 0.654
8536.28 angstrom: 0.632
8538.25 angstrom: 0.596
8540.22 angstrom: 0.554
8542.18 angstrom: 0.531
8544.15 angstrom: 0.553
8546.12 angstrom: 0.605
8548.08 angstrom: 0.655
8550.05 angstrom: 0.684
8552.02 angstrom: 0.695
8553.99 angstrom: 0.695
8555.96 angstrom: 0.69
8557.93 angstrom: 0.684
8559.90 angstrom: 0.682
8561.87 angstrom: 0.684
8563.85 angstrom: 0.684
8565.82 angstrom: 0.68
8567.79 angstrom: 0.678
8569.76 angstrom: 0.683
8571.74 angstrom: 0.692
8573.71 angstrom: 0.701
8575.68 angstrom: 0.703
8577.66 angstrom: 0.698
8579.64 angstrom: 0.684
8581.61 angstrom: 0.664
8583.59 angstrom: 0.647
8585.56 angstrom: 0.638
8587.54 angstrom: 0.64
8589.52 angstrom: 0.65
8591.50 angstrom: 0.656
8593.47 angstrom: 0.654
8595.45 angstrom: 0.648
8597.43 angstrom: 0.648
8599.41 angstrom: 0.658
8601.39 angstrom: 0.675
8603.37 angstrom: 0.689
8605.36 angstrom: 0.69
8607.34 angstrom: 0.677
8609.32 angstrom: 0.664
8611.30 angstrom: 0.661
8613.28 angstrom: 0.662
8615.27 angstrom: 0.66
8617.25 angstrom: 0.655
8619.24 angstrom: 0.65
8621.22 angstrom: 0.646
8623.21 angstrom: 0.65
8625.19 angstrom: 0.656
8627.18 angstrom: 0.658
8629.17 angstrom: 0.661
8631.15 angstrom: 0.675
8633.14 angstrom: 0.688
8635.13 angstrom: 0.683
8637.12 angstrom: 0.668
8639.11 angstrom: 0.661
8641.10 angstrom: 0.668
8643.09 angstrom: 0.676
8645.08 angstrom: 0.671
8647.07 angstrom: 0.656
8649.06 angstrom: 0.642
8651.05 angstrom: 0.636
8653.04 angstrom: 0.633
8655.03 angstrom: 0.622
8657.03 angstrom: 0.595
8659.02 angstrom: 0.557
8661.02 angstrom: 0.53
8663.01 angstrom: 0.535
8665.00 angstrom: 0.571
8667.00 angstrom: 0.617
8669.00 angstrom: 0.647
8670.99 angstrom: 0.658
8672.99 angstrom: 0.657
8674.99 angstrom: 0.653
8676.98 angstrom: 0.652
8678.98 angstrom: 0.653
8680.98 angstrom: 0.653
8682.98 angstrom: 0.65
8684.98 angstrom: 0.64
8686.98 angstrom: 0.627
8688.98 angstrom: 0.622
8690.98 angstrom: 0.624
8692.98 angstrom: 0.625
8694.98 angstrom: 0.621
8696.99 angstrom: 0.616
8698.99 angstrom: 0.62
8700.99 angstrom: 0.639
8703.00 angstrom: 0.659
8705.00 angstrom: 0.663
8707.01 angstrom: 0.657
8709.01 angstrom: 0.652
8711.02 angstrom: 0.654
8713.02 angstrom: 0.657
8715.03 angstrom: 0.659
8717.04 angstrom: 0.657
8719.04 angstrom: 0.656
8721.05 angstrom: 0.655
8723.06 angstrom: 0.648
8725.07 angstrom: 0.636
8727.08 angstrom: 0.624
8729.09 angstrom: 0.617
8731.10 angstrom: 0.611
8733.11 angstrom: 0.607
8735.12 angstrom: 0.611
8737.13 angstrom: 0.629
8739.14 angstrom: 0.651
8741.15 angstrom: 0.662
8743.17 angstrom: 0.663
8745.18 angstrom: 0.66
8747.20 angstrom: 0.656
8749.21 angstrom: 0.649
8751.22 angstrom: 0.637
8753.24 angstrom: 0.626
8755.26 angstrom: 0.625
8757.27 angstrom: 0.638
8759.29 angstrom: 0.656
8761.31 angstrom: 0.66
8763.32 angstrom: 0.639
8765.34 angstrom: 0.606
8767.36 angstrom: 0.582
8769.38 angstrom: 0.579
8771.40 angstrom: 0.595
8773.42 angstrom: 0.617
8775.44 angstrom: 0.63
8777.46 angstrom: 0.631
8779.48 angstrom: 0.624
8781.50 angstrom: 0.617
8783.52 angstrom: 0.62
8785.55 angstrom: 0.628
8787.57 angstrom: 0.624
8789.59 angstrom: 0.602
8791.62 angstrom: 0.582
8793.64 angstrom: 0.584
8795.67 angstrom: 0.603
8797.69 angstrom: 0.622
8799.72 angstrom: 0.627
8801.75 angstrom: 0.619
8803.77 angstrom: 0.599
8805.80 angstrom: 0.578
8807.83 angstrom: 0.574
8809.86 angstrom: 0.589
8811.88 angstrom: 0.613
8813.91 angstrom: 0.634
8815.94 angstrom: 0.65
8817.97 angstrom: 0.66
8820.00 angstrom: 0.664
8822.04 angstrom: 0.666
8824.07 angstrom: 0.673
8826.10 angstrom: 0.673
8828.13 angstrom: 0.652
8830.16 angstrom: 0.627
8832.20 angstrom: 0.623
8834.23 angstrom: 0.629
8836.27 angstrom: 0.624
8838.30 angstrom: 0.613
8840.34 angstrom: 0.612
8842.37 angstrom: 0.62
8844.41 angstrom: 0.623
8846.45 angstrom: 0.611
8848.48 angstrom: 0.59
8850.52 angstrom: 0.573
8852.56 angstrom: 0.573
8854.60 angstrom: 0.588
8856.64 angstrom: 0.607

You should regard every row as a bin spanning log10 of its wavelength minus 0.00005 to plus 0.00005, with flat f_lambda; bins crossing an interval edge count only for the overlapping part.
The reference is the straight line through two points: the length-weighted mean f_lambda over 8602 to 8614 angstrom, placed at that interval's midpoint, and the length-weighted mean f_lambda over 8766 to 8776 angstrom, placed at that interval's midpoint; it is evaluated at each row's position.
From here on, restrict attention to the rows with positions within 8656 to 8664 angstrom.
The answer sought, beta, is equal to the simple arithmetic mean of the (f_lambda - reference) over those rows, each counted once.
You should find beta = -0.10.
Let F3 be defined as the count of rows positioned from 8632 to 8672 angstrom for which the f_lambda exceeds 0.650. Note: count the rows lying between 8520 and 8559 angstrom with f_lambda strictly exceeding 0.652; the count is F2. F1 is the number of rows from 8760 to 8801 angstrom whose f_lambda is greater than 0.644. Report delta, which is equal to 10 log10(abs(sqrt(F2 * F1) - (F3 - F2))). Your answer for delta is 9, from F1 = 1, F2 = 14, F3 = 9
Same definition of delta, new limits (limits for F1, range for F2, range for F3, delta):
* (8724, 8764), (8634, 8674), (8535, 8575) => 5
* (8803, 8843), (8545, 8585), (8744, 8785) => 14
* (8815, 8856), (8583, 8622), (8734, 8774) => 12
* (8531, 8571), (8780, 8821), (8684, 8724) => 4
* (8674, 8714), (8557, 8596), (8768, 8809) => 14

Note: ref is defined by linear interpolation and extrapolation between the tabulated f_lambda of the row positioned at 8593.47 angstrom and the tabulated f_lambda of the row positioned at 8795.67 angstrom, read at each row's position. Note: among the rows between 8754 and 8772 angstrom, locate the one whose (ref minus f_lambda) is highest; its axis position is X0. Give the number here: 8769.38 angstrom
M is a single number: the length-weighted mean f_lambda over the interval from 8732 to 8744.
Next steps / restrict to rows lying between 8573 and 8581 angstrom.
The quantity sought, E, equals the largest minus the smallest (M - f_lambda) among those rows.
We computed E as 0.019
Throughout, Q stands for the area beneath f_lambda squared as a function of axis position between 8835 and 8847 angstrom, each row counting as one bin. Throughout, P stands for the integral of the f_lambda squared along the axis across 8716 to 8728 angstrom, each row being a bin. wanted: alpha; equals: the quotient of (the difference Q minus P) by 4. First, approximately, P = 5.0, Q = 4.58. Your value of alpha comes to -0.11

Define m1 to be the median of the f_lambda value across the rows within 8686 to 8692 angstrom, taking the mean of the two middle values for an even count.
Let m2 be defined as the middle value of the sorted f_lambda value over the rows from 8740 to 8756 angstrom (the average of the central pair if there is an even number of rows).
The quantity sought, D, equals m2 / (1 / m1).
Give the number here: 0.407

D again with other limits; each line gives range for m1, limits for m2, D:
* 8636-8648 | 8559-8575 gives 0.457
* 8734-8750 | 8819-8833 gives 0.434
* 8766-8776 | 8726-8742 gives 0.369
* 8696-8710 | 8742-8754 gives 0.425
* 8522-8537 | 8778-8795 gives 0.413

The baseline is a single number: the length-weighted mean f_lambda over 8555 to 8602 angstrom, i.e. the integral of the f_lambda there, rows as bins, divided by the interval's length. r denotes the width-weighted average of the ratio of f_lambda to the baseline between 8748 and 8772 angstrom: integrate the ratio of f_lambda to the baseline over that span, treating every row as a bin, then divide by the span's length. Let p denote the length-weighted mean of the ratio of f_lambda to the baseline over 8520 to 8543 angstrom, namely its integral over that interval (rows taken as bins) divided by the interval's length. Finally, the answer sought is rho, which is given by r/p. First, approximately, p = 0.95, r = 0.931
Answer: 0.979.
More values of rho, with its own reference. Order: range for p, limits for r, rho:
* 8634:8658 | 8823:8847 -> 0.971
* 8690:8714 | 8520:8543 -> 0.997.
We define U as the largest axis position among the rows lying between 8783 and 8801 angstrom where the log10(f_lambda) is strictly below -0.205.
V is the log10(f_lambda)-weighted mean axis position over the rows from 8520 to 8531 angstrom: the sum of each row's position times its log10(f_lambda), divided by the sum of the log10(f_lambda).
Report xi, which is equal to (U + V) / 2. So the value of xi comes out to 8661.5 angstrom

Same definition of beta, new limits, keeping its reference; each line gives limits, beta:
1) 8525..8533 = -0.04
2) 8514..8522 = -0.06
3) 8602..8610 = 0.01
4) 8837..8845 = 0.05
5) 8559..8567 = -0.01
